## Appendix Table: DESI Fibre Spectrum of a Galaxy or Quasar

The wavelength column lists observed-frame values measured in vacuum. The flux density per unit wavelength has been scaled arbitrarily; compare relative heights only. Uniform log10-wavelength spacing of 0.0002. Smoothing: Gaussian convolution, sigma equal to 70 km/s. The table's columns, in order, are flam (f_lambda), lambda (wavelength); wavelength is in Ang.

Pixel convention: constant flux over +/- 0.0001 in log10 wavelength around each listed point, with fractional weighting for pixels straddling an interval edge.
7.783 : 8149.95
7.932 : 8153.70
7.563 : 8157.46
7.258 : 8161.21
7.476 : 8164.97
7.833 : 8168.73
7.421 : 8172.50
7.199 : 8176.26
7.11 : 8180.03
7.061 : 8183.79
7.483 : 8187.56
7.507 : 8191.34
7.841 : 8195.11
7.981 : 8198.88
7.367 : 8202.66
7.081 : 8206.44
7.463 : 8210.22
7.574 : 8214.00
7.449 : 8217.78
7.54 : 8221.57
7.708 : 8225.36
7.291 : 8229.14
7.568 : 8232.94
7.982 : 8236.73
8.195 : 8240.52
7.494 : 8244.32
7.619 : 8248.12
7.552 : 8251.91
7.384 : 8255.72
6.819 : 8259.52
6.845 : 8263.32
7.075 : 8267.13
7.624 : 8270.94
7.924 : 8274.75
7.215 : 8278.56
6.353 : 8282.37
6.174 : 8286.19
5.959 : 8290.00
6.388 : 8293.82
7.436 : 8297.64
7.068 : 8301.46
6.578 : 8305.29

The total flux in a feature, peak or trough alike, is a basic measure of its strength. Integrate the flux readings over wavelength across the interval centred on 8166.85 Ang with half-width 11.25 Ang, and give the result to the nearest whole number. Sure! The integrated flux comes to 168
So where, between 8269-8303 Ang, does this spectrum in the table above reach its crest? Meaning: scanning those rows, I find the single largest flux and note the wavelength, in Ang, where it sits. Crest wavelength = 8274.75 Ang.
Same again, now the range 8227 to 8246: 8240.52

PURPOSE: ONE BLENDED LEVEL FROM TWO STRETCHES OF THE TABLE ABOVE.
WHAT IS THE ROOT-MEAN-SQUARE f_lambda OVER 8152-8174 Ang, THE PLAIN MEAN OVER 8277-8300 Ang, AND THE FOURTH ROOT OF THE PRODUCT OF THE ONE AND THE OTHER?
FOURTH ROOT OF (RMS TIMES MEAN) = 2.66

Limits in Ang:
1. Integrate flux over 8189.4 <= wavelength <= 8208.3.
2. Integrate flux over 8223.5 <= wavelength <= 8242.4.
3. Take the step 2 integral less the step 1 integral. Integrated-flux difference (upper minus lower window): 4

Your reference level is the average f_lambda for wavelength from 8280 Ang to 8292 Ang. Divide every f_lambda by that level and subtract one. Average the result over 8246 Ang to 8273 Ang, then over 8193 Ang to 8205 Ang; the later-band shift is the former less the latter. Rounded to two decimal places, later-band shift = -0.07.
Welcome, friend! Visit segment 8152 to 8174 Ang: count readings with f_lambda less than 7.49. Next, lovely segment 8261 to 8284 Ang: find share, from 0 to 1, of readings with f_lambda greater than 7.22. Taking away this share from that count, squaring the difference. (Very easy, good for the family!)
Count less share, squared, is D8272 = 7.1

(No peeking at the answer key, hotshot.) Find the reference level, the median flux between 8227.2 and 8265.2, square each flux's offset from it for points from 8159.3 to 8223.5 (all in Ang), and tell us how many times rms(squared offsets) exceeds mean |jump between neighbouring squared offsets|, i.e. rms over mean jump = 1.2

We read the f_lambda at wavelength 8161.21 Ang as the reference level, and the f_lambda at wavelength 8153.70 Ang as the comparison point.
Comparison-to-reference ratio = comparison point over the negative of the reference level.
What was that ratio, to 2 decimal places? -1.09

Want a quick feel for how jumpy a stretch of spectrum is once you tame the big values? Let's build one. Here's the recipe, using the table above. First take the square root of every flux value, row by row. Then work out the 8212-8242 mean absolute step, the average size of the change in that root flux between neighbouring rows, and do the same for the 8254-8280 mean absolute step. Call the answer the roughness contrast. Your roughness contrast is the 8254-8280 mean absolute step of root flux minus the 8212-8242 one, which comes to 0.029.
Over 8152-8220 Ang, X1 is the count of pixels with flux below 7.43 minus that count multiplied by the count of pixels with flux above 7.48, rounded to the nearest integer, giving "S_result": -49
